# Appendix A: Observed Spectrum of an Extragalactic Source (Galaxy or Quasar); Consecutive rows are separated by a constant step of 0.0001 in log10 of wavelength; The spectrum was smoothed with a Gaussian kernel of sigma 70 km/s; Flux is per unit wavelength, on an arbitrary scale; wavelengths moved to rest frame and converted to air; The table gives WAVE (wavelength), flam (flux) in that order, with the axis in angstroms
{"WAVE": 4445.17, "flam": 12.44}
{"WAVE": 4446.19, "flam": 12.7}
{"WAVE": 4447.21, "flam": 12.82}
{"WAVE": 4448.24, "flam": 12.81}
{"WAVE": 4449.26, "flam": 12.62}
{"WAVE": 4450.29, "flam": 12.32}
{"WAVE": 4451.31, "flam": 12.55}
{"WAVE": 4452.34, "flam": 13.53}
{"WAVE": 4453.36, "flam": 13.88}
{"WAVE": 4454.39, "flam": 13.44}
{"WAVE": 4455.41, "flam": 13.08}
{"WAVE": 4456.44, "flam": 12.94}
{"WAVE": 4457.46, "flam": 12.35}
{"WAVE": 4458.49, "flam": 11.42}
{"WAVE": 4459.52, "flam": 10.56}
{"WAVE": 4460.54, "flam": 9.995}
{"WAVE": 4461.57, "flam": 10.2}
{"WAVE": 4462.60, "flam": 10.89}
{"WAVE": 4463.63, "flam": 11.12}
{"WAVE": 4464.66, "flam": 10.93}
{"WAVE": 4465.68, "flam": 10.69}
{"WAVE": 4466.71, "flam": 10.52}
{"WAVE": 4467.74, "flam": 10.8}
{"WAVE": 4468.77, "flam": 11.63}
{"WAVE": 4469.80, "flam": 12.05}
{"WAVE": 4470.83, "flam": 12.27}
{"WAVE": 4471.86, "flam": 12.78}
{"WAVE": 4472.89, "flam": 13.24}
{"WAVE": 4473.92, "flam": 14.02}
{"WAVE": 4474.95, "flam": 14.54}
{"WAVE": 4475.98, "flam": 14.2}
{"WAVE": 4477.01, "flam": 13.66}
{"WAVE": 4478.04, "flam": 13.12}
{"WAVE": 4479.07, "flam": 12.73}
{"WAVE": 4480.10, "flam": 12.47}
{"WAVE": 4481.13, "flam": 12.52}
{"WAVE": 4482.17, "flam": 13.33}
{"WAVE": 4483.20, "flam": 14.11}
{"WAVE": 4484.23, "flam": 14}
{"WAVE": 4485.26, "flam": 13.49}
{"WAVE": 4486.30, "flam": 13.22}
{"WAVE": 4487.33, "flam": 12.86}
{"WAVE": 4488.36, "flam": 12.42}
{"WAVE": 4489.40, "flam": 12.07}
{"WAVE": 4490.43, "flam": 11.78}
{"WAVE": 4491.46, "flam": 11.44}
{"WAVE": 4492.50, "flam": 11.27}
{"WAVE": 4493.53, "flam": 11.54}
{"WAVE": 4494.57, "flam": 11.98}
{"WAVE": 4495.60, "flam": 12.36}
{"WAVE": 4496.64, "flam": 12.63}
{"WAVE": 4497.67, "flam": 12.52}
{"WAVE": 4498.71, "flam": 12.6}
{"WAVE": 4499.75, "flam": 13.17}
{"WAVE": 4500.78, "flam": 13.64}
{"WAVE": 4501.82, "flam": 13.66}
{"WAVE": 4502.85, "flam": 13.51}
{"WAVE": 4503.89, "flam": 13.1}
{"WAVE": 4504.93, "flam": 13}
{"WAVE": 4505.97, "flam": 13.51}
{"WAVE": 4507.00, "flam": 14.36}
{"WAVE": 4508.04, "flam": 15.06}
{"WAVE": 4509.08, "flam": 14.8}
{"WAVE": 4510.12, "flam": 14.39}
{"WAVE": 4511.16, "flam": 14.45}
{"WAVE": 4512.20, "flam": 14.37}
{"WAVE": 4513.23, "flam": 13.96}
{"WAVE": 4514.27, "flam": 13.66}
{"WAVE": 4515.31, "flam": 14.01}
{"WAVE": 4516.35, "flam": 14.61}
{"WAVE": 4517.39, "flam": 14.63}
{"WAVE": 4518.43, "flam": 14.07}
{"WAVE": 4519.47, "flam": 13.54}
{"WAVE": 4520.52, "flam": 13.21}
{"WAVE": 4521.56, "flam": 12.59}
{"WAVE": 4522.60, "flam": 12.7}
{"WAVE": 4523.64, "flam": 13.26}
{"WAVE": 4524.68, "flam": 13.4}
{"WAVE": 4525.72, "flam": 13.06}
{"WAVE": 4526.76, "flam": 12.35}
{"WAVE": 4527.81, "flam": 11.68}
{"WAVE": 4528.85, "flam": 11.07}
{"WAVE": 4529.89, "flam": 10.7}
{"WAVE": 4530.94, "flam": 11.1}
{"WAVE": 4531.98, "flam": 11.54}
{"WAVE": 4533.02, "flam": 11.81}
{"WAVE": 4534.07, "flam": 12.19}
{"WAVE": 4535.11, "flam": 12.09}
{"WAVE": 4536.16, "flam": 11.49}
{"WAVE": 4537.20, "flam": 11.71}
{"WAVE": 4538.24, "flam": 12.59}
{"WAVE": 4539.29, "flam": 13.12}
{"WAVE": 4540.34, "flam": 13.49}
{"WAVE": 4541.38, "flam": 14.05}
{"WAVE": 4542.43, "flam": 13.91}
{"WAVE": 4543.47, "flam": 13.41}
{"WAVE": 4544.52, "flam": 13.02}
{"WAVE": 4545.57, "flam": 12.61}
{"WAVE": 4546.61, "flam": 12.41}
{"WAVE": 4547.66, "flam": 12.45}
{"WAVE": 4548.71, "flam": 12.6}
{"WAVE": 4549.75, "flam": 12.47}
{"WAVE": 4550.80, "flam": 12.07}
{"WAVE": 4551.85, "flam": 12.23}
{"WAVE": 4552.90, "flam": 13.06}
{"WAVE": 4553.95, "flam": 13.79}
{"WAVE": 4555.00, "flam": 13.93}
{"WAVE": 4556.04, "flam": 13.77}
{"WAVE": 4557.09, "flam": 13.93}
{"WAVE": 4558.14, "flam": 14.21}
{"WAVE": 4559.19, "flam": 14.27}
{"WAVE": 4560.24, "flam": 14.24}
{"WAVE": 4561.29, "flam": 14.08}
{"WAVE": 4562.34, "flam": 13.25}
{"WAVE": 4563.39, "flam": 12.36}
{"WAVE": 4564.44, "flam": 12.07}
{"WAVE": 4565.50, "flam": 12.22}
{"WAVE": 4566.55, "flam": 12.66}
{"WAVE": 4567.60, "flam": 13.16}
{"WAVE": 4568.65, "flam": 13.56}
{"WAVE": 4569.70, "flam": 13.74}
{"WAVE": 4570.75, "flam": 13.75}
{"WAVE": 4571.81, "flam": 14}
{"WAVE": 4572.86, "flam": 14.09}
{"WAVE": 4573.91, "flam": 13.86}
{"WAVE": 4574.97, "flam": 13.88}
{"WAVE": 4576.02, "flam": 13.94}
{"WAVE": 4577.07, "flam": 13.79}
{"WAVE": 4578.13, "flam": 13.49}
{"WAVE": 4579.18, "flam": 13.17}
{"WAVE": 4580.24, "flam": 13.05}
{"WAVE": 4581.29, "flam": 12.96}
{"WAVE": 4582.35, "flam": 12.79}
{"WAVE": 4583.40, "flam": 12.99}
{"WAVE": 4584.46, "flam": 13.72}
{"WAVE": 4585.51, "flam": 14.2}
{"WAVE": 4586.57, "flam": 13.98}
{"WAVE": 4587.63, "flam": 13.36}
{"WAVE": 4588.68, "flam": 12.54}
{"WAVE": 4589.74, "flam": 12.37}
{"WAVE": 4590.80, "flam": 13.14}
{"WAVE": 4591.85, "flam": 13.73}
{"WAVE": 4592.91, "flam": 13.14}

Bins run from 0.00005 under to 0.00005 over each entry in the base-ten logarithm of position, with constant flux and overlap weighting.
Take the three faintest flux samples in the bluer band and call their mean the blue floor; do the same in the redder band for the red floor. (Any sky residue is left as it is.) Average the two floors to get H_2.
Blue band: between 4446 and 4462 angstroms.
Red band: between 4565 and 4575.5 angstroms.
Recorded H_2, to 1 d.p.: 11.5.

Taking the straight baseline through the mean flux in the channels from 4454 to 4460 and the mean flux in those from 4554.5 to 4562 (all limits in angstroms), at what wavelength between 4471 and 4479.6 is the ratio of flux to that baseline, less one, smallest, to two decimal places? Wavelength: 4479.07 angstroms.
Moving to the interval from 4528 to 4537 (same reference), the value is 4529.89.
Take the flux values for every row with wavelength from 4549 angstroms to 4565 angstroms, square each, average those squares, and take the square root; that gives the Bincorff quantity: 13.3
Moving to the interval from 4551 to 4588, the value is 13.5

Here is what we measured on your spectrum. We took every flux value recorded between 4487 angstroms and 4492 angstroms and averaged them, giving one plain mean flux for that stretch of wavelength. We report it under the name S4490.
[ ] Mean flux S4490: 12.1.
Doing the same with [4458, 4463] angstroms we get 10.6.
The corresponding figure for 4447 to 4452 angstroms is 12.6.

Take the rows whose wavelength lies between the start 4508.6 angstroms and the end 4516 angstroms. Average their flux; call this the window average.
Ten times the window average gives 142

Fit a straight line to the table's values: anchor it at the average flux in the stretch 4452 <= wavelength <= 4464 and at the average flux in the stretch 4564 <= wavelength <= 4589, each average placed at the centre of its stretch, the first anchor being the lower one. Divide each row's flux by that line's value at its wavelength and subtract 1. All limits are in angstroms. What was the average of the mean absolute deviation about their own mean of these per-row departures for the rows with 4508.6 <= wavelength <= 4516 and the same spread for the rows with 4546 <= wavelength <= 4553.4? 0.021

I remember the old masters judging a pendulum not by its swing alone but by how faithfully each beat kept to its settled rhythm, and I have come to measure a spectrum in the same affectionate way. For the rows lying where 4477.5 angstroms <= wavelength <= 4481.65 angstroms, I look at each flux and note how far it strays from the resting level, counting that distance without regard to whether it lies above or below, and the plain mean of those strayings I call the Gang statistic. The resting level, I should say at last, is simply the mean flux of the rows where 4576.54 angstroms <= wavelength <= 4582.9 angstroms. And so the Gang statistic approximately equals 0.50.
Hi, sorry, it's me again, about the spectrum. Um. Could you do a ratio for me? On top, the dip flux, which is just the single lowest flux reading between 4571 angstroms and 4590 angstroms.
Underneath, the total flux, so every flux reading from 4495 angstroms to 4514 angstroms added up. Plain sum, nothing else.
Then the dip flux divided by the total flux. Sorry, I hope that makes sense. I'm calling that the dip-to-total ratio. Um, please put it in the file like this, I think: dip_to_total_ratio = 0.050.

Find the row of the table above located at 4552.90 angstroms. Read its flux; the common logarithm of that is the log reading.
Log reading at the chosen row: 1.12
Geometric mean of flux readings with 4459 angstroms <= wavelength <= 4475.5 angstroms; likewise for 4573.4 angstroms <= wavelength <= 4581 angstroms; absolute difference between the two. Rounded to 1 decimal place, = 2.0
